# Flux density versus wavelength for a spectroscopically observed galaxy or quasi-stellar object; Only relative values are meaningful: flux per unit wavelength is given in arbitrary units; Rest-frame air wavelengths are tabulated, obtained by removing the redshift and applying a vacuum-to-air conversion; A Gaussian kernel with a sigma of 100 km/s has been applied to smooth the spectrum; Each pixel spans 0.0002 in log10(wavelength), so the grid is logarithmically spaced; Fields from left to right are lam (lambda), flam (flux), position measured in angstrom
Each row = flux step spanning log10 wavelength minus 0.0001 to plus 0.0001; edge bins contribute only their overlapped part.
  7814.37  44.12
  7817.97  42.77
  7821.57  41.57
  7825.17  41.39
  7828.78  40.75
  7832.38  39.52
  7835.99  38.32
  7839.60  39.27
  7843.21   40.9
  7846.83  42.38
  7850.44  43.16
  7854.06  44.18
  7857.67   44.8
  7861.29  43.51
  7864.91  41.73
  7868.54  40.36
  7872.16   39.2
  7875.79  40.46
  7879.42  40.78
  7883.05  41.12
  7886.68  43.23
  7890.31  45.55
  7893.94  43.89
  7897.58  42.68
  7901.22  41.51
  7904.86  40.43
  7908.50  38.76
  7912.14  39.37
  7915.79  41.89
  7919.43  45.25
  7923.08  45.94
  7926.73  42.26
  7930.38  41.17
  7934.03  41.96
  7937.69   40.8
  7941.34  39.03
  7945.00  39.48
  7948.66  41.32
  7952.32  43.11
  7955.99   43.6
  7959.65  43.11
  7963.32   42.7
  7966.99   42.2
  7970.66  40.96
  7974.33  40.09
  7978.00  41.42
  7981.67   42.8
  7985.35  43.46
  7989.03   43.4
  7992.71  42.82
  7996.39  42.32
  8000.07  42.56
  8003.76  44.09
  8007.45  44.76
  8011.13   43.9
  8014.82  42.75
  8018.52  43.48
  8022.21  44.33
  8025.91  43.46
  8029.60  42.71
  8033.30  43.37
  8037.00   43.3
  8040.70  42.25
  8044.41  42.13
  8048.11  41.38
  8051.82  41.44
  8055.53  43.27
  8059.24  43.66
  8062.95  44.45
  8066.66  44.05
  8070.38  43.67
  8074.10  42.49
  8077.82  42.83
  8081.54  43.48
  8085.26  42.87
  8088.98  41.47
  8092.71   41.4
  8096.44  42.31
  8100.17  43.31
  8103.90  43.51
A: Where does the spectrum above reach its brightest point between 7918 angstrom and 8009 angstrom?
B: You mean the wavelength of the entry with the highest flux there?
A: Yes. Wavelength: 7923.08 angstrom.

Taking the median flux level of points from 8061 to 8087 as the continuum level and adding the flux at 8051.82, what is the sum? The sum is 84.9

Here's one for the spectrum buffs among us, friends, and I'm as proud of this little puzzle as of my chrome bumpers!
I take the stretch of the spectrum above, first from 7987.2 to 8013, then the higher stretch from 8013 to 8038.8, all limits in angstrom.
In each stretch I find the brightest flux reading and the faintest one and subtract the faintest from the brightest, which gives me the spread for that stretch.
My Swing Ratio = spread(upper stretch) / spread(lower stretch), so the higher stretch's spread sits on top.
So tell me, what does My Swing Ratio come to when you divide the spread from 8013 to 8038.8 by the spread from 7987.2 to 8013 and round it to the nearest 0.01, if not 0.66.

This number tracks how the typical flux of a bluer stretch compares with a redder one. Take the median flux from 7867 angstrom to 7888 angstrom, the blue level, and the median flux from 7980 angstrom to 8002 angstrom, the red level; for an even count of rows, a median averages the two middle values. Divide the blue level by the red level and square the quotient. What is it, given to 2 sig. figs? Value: 0.90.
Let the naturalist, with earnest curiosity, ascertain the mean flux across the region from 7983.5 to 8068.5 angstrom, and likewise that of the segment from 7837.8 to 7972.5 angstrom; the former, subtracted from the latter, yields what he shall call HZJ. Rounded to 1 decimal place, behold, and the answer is -1.2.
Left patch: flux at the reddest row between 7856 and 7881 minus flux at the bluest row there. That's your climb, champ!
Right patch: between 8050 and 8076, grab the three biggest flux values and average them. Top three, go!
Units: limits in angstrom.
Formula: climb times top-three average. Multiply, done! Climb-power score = -177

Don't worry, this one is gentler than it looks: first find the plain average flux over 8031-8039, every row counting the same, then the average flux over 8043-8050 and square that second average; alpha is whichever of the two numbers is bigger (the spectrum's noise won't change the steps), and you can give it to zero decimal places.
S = 1743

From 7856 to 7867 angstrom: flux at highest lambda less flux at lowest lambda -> -3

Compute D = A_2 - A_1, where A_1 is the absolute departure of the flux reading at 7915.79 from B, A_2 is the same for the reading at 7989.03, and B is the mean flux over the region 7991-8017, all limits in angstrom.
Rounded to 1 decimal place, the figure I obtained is -1.3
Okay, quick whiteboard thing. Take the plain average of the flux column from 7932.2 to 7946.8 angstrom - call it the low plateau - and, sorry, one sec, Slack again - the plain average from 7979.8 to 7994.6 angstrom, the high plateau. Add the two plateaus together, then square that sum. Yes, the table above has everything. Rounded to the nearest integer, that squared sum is 6962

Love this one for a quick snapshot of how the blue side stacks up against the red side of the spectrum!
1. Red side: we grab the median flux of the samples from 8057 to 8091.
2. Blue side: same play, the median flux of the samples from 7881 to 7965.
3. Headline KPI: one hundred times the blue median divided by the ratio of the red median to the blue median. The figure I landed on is 4049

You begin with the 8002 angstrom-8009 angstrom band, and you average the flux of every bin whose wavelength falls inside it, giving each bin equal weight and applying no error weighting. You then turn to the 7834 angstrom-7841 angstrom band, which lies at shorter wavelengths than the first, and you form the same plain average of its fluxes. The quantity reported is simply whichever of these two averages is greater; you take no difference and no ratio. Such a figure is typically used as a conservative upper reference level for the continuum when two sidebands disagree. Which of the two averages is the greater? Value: 44.4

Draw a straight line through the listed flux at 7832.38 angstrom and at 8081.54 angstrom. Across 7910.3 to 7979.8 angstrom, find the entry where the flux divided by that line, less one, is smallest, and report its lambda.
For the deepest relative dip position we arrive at 7941.34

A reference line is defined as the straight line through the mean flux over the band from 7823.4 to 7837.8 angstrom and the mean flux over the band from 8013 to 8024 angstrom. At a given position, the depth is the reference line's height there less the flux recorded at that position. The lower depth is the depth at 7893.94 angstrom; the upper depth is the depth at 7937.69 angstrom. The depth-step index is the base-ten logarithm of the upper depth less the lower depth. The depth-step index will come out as 0.59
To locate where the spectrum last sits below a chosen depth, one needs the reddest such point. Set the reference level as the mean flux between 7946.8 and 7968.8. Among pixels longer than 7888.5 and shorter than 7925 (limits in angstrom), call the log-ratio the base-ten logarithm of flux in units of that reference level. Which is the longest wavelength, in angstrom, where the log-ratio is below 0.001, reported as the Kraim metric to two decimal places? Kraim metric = 7915.79 angstrom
